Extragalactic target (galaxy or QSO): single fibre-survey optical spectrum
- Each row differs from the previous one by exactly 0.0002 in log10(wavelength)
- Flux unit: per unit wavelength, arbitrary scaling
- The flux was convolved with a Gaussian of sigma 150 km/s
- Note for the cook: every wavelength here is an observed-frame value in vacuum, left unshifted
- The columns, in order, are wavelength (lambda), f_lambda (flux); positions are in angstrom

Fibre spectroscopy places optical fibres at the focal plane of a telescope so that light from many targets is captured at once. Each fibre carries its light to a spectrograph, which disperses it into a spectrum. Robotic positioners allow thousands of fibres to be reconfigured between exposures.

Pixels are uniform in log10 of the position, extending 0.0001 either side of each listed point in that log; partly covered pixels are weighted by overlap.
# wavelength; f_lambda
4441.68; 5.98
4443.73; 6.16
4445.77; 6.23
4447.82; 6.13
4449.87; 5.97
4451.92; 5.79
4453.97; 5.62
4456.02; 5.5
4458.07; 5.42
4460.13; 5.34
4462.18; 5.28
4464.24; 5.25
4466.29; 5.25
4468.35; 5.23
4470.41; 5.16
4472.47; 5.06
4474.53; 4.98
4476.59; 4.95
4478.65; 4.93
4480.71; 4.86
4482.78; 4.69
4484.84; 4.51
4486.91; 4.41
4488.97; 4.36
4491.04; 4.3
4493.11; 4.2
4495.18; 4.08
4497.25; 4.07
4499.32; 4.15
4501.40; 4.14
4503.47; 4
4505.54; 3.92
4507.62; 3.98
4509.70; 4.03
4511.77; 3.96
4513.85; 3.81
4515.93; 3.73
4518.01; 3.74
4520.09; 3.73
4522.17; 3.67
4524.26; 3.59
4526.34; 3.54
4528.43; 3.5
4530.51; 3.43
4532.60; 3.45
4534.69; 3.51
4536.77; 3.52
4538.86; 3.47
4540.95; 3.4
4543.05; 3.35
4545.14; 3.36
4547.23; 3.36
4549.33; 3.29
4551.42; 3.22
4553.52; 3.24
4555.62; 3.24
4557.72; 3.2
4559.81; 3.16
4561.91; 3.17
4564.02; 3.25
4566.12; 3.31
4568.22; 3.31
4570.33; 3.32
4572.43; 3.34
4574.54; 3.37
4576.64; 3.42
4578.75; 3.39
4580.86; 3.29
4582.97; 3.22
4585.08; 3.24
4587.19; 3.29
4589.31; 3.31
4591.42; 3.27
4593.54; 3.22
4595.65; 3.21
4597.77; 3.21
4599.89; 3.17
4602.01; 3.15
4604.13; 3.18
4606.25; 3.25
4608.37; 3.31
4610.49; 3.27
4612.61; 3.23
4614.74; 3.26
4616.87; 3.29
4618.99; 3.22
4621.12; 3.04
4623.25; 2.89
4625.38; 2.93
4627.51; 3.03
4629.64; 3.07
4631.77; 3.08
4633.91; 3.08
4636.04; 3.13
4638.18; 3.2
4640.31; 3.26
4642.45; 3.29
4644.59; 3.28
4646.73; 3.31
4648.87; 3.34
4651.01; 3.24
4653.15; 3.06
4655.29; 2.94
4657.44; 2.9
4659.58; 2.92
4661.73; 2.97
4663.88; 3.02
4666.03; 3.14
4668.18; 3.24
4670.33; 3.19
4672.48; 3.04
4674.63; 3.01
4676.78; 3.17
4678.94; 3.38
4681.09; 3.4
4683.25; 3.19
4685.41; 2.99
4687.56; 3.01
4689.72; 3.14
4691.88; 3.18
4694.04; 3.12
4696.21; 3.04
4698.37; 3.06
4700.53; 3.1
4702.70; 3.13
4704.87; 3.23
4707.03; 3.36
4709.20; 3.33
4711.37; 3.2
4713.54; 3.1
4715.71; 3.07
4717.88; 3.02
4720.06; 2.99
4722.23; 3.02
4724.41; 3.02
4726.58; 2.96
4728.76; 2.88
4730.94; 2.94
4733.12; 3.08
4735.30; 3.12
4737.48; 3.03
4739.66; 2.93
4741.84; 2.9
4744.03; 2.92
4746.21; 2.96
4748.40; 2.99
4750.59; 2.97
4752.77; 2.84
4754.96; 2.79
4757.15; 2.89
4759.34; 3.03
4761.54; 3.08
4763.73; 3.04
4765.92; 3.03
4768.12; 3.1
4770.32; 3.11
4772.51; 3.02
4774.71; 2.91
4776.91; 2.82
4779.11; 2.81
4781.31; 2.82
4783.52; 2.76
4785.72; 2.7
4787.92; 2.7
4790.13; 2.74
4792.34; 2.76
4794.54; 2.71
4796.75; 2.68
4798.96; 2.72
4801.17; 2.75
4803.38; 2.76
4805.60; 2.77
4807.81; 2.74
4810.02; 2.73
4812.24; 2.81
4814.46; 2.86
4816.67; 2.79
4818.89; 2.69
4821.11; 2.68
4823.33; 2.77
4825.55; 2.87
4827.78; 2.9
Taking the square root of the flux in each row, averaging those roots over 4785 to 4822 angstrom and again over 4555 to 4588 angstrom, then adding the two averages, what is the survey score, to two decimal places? 3.47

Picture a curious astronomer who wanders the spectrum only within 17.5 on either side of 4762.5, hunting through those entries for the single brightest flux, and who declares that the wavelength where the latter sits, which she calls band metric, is 4770.32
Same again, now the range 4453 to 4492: 4453.97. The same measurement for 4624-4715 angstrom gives 4681.09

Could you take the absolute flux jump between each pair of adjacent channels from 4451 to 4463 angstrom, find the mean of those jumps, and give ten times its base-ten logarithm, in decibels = -9.9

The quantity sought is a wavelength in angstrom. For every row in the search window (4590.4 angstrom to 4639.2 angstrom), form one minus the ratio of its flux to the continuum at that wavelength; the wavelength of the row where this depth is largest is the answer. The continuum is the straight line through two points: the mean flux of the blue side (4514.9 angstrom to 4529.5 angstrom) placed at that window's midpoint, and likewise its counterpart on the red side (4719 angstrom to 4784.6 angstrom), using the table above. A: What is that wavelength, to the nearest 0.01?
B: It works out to 4623.25 angstrom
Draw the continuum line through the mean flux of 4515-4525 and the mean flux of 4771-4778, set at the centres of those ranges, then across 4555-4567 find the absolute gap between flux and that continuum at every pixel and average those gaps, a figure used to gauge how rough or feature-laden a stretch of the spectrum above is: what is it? 0.35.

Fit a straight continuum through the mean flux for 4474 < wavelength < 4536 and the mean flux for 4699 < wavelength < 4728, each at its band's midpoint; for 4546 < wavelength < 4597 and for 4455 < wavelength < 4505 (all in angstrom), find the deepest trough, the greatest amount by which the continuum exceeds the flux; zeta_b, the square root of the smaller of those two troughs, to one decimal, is 0.3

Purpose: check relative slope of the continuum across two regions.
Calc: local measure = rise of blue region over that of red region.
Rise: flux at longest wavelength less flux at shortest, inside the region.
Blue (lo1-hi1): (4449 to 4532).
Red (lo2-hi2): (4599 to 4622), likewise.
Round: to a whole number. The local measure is 20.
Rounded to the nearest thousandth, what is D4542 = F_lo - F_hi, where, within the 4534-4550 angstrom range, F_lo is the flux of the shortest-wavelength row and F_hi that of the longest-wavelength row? 0.220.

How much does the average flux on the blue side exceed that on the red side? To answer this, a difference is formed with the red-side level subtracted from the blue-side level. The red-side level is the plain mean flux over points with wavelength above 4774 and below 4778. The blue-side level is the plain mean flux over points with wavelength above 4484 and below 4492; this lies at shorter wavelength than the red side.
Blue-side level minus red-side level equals 1.53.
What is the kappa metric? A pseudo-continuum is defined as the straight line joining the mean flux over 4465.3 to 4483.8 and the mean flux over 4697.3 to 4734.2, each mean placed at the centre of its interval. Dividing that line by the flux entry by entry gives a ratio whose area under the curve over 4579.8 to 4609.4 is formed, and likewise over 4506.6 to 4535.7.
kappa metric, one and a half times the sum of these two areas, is 111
